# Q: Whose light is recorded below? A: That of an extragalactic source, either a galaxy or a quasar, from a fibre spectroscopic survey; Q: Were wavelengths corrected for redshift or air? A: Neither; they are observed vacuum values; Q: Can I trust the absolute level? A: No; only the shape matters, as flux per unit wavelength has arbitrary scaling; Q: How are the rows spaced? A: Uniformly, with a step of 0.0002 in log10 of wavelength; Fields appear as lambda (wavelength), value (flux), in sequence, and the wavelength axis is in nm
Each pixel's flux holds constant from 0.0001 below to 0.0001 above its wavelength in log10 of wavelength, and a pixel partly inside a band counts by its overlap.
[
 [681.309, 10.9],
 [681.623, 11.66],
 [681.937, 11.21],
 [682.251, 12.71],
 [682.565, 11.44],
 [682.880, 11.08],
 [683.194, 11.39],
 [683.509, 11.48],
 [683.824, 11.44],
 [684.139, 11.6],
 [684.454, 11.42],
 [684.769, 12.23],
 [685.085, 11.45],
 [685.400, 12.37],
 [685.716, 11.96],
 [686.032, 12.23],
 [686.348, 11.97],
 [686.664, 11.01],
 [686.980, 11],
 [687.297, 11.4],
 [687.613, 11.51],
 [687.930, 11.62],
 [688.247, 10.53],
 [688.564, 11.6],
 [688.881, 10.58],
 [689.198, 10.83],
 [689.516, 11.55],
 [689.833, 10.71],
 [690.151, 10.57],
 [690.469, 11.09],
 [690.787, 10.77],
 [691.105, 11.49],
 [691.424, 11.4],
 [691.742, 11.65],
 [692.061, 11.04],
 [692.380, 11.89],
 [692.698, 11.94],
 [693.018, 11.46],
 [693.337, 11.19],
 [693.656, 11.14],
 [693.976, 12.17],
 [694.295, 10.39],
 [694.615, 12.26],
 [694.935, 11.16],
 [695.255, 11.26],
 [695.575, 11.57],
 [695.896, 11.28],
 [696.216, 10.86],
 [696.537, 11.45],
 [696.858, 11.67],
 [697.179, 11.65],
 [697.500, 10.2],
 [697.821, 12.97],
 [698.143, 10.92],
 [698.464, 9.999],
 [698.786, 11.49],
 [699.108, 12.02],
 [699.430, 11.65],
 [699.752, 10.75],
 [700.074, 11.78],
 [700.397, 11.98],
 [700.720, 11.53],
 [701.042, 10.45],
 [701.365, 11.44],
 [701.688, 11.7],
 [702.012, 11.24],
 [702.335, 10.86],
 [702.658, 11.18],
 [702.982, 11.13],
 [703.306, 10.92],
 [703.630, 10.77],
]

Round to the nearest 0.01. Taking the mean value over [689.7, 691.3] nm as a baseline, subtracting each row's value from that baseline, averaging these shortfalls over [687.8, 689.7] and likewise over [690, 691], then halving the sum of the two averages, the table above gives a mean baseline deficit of -0.04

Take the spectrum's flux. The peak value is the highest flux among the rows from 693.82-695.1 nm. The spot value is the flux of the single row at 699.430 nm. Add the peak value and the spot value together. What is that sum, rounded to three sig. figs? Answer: 23.9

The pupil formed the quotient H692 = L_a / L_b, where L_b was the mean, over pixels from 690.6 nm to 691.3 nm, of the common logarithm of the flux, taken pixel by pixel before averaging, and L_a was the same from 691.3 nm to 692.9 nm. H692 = 1.02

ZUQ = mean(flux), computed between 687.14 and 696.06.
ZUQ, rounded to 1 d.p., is 11.3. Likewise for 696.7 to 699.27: 11.4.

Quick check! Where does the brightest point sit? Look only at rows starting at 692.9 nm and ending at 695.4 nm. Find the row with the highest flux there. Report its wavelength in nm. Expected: 694.615 nm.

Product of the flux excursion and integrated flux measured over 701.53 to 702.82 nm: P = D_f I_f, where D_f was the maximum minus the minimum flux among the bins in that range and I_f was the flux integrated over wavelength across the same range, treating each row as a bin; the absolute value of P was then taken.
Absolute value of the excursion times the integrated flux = 12.2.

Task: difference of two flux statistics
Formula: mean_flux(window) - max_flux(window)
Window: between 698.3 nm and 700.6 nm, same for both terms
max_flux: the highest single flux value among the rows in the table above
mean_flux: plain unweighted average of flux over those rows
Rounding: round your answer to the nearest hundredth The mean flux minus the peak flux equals -0.64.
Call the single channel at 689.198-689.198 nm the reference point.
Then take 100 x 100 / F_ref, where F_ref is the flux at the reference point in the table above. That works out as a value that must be 923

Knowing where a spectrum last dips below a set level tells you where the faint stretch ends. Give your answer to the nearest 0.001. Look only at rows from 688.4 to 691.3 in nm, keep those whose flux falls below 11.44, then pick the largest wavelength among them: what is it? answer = 690.787 nm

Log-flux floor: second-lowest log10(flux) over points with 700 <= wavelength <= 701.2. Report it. 1.06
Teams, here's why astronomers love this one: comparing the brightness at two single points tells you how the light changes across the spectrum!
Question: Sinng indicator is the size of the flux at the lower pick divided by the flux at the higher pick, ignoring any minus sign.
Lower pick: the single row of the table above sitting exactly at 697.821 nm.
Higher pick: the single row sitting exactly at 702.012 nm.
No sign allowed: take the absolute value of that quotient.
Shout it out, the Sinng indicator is 1.15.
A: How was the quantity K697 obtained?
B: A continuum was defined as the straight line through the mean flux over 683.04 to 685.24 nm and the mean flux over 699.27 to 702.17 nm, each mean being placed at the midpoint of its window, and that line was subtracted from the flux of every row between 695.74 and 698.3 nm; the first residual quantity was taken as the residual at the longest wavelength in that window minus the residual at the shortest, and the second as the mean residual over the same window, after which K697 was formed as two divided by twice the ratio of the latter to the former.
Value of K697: 6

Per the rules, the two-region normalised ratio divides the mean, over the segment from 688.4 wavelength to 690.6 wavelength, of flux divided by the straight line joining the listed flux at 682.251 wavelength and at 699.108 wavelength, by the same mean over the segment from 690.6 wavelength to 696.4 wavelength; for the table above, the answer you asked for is 0.95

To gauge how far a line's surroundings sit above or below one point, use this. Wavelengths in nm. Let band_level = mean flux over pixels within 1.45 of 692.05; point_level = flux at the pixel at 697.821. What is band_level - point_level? -1.5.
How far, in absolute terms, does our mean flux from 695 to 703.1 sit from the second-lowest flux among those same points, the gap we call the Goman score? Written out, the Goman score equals 1.1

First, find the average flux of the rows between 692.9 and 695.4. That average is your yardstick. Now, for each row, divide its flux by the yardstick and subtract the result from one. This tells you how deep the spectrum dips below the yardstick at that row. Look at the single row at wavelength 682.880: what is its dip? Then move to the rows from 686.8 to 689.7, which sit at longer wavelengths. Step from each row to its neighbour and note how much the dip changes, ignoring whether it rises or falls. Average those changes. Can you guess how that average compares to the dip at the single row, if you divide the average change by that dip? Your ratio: 2.0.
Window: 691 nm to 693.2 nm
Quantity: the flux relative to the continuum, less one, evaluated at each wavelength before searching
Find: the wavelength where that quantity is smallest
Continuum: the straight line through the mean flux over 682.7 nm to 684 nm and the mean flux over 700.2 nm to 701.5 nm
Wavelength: 692.061 nm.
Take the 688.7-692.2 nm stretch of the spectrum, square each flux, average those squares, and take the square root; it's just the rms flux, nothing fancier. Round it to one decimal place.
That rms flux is 11.1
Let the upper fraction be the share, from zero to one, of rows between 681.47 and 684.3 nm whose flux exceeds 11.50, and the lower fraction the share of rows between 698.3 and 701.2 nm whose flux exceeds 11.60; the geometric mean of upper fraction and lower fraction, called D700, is 0.385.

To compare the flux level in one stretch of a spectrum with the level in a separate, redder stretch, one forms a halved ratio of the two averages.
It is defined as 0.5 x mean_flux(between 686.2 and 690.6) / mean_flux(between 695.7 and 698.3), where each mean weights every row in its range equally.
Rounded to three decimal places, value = 0.490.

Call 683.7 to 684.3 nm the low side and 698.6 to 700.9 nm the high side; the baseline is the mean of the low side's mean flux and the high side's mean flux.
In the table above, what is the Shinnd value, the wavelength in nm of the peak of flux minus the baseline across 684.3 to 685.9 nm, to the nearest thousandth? 685.400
